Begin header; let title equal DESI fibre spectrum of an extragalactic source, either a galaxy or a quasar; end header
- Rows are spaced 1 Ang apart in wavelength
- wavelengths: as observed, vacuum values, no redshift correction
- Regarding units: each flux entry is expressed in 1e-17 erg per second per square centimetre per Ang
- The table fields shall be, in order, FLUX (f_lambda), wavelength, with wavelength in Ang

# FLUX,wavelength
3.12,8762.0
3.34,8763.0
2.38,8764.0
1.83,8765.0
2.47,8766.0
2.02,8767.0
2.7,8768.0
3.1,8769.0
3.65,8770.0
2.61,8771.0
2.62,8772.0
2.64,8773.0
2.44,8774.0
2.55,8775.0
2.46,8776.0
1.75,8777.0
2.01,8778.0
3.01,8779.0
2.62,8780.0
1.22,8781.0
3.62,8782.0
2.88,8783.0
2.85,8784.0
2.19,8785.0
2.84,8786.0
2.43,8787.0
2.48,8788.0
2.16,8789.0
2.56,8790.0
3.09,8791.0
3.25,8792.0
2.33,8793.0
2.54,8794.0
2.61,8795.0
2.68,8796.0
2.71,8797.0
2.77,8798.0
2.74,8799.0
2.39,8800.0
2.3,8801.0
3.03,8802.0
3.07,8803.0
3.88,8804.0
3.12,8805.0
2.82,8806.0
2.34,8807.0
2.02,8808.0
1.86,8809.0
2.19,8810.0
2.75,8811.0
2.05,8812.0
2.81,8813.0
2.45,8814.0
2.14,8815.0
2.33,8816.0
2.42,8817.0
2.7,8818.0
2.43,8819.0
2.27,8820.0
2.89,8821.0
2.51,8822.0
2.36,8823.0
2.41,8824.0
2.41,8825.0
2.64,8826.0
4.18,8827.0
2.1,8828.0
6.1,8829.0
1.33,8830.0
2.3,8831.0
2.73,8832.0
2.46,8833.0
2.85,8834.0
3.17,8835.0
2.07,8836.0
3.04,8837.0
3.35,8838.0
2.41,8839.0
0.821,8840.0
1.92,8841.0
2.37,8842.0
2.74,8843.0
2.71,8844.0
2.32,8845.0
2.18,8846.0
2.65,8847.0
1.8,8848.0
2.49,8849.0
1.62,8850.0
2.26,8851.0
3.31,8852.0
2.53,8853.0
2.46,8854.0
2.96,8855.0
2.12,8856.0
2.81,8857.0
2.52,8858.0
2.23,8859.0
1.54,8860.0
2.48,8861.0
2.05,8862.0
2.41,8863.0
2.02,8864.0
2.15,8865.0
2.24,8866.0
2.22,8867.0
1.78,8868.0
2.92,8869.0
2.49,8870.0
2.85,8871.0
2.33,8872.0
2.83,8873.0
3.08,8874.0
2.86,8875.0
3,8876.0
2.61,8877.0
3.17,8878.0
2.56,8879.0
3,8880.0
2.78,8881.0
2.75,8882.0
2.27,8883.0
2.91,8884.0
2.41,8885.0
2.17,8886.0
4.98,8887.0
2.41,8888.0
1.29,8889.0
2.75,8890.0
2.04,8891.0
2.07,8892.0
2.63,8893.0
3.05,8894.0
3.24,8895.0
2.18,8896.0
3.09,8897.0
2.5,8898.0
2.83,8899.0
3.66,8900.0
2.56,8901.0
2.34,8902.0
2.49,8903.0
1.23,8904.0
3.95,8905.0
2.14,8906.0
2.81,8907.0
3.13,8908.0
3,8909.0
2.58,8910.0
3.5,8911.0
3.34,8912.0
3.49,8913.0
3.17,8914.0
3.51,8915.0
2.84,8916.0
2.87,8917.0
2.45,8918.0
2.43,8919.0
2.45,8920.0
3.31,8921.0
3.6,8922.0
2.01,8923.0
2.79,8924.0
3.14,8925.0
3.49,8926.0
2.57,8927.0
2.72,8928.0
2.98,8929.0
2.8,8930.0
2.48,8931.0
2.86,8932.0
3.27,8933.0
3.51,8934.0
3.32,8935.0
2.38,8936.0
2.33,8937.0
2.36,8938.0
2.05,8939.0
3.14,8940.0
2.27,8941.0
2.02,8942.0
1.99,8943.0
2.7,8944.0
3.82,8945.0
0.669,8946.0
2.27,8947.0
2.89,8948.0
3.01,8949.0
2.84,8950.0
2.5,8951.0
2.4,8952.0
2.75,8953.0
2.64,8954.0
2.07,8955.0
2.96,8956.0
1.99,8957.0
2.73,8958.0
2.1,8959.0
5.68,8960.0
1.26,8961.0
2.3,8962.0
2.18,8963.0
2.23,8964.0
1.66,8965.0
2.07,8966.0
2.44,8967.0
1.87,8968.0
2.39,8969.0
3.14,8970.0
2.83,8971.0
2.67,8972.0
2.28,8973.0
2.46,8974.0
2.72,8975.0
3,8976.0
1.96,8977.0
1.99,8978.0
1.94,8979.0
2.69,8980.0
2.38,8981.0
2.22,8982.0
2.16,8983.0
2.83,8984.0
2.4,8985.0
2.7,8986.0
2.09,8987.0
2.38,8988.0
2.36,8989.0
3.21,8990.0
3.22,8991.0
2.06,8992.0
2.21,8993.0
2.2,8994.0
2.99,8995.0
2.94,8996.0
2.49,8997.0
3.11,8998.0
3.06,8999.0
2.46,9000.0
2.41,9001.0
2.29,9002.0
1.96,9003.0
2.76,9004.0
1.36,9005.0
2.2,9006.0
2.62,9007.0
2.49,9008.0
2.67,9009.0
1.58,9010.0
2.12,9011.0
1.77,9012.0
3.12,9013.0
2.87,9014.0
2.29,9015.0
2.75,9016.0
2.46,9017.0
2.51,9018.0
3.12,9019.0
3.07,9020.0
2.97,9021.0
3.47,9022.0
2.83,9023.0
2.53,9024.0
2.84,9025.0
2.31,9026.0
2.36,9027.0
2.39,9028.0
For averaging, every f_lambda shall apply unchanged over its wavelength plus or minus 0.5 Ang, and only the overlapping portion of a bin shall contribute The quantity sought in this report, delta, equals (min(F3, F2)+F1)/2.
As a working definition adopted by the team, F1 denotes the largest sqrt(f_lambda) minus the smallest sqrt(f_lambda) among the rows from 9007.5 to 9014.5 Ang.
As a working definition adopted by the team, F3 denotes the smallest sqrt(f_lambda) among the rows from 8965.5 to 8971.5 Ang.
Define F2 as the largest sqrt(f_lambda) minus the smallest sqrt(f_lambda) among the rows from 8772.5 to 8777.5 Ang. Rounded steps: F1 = 0.51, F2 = 0.30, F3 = 1.37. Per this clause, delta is 0.406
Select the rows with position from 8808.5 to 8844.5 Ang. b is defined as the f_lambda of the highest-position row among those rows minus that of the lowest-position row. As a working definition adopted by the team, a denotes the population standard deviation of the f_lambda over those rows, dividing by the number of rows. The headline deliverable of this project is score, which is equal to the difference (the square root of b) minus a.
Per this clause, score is 0.1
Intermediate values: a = 0.8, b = 0.85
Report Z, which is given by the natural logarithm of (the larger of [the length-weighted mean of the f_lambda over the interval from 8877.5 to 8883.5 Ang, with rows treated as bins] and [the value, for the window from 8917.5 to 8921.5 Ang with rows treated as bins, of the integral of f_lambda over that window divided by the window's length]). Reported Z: 1.01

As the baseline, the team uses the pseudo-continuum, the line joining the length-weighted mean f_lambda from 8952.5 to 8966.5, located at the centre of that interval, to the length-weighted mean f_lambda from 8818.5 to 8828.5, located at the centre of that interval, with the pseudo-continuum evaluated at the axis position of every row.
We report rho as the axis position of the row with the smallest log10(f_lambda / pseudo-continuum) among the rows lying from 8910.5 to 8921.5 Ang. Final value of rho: 8919.0 Ang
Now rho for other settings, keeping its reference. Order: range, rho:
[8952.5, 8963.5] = 8961.0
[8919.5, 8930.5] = 8923.0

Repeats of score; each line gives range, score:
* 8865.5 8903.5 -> -0.1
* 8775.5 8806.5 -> 0.1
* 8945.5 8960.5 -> 1.2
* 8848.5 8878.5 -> 0.4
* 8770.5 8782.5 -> 0.4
